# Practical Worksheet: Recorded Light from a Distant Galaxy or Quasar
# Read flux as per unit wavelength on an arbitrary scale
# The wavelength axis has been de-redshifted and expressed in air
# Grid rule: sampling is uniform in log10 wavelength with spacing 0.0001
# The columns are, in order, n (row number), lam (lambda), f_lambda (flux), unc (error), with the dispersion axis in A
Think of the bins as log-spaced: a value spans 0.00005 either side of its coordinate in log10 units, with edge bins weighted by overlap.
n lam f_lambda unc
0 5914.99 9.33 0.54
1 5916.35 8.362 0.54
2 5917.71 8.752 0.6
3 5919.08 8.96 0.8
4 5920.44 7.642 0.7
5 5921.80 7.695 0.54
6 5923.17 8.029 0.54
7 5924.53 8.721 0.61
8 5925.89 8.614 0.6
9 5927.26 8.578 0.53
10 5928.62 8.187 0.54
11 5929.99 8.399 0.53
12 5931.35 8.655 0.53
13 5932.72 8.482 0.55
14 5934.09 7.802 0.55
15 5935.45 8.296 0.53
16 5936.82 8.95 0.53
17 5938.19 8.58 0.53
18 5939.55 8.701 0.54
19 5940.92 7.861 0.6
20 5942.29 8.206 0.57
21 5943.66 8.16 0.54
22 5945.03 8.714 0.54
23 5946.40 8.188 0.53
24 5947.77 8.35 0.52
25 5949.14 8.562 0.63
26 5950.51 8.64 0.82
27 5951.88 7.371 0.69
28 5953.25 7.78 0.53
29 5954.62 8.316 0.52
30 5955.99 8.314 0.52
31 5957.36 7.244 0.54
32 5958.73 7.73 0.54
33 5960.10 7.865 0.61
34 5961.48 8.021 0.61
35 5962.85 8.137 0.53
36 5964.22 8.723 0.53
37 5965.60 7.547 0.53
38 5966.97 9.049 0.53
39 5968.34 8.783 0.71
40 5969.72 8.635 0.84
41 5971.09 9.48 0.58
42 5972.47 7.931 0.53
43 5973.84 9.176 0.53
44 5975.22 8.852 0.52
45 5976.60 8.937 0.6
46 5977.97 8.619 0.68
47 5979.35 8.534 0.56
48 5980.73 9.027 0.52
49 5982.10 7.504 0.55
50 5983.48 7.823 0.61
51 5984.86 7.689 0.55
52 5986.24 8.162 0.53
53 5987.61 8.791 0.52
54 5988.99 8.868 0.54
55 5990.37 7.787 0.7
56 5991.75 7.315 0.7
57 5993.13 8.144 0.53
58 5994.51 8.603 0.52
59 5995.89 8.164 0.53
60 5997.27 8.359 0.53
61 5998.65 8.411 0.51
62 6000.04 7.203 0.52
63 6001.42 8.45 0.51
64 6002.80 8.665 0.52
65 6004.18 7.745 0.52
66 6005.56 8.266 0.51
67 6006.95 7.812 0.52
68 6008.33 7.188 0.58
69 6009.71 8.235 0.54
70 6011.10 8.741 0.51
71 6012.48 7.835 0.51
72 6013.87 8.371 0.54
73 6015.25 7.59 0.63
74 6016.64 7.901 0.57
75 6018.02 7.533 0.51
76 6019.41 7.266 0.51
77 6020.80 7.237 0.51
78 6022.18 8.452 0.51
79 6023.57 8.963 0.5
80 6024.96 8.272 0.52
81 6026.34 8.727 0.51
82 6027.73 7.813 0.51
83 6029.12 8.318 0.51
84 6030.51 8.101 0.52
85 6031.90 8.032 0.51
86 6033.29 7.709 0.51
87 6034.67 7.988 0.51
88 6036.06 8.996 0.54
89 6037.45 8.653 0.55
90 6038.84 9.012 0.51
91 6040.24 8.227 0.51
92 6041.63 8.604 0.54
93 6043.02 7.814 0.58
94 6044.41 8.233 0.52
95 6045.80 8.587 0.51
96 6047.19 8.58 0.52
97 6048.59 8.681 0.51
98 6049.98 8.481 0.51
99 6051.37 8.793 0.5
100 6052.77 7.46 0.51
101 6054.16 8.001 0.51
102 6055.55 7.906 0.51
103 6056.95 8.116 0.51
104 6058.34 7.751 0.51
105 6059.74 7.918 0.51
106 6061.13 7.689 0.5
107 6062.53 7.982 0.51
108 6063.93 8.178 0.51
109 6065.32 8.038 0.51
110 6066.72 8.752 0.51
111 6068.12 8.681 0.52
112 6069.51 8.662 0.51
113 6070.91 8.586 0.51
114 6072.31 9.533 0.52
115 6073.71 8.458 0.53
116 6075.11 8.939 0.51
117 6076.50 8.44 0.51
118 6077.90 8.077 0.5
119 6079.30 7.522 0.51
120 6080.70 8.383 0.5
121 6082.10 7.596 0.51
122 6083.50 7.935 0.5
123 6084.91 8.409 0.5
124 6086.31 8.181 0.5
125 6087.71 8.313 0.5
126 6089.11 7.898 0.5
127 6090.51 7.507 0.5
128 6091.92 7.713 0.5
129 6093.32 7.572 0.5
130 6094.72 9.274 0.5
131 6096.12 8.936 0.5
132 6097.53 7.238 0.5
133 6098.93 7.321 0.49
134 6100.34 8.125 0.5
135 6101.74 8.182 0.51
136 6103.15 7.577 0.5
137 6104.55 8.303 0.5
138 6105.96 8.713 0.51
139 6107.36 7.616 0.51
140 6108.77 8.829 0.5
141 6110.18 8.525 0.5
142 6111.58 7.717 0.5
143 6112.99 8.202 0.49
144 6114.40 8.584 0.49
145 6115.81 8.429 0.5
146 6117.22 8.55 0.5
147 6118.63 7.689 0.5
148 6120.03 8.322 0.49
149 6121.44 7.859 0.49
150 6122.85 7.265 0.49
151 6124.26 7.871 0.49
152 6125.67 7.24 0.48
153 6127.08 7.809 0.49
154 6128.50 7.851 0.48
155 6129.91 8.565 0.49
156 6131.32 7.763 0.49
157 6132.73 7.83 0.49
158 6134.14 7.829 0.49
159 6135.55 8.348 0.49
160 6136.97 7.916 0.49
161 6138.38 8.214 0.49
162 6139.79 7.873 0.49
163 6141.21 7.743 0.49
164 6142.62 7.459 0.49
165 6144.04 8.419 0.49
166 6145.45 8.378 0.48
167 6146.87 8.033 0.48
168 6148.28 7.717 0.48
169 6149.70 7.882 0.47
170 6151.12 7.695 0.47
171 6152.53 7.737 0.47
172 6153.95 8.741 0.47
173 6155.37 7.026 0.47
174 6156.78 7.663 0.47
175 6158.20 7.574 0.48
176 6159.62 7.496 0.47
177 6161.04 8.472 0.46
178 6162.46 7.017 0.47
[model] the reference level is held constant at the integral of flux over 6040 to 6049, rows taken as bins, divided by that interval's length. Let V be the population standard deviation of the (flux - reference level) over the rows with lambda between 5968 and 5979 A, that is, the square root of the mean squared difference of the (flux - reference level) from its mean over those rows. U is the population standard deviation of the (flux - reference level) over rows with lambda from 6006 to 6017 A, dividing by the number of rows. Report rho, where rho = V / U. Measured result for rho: 0.94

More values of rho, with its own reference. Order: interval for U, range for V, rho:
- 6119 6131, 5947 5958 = 1.18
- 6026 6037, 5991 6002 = 1.18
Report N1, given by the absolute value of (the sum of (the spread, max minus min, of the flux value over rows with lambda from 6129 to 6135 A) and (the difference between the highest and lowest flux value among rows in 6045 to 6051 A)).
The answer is 1.0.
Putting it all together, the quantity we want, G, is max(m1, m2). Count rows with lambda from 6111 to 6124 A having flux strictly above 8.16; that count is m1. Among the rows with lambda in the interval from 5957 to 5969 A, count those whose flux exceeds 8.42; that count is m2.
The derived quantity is 5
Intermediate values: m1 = 5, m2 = 3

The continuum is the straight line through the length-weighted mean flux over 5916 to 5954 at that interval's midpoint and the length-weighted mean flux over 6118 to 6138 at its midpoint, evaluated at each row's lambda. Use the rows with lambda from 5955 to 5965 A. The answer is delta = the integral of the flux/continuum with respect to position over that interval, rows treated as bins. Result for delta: 10 A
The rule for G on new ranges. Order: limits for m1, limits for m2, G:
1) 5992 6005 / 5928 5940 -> 6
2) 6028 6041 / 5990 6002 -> 5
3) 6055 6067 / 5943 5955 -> 3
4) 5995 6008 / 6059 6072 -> 6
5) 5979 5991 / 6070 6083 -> 5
